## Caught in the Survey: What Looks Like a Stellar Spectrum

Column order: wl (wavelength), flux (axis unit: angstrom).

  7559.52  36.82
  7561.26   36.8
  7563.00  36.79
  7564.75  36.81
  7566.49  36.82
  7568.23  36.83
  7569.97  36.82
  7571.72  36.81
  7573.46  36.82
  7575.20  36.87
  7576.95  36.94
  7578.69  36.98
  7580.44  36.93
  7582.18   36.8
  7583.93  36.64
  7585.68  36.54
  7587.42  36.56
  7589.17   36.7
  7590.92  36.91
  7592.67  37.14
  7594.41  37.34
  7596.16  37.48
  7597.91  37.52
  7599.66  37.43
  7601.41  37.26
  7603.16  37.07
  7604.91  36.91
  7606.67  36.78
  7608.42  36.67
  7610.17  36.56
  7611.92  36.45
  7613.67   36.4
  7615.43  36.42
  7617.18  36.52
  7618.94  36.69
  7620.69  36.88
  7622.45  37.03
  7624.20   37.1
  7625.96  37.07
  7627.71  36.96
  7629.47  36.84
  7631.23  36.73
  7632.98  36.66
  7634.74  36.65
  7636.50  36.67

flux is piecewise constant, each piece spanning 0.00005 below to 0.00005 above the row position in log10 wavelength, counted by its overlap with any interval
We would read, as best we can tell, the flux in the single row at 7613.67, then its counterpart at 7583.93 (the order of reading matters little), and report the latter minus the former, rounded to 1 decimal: 0.2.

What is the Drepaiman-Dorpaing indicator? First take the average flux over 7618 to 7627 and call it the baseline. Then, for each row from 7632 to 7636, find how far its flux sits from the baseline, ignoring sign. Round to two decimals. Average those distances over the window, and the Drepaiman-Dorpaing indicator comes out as 0.30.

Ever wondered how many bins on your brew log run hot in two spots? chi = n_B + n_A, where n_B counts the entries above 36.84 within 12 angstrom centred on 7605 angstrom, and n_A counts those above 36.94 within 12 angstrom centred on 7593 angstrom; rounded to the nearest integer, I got 8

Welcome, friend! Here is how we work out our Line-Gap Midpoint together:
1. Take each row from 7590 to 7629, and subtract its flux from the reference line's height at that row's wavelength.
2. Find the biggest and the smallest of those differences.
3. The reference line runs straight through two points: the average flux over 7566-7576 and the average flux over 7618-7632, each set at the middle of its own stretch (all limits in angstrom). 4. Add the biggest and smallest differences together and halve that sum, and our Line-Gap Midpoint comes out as -0.08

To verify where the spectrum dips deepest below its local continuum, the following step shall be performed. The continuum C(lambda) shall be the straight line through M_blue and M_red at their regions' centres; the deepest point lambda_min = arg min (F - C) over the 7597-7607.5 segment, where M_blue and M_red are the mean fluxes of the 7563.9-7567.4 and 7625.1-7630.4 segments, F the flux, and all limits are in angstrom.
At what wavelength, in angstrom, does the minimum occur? 7606.67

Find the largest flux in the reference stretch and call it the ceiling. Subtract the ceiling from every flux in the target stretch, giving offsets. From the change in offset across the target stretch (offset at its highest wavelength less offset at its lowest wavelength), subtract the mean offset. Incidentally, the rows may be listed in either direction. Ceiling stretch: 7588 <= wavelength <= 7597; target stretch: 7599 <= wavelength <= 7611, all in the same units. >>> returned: -0.3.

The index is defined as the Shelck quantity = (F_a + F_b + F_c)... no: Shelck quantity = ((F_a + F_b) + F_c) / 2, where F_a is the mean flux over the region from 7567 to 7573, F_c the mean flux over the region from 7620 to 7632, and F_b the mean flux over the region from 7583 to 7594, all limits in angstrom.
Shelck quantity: 55.3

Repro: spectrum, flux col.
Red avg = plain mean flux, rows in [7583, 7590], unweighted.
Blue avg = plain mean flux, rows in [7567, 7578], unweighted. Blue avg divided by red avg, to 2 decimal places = 1.01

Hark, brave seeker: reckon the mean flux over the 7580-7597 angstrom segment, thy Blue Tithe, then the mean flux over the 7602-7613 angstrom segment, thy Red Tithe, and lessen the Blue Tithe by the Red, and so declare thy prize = 0.16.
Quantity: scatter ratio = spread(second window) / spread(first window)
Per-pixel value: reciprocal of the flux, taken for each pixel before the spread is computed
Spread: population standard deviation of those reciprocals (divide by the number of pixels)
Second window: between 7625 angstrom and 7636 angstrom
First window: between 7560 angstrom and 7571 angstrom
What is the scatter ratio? 11.5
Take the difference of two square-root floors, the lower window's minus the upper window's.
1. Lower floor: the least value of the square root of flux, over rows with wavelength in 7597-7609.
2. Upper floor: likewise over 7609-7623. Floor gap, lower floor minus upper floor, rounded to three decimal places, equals 0.022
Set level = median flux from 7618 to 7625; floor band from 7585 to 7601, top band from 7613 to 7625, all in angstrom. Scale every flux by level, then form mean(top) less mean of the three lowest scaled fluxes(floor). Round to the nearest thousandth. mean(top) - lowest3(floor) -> 0.003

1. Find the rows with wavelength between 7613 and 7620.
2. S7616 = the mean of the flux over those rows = 36.5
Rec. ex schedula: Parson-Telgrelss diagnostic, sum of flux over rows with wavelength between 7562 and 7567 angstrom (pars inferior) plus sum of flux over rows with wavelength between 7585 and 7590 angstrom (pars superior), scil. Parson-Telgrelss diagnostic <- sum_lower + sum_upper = 220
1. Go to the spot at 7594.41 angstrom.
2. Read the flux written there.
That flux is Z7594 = 37.34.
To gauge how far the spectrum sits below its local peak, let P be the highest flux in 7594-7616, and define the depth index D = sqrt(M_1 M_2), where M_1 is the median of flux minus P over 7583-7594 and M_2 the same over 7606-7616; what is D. 0.93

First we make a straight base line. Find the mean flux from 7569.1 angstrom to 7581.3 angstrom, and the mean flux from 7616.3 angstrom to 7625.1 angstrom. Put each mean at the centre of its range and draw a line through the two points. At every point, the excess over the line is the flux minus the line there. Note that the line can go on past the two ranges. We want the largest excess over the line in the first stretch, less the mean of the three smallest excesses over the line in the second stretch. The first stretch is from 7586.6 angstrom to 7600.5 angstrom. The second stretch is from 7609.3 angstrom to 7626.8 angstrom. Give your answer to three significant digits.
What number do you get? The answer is 1.08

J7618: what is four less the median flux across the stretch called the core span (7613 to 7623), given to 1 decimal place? -32.6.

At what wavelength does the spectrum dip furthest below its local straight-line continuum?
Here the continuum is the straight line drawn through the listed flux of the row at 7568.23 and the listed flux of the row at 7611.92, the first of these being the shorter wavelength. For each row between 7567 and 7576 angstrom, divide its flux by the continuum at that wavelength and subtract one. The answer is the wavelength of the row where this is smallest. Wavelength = 7568.23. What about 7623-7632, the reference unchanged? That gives 7631.23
